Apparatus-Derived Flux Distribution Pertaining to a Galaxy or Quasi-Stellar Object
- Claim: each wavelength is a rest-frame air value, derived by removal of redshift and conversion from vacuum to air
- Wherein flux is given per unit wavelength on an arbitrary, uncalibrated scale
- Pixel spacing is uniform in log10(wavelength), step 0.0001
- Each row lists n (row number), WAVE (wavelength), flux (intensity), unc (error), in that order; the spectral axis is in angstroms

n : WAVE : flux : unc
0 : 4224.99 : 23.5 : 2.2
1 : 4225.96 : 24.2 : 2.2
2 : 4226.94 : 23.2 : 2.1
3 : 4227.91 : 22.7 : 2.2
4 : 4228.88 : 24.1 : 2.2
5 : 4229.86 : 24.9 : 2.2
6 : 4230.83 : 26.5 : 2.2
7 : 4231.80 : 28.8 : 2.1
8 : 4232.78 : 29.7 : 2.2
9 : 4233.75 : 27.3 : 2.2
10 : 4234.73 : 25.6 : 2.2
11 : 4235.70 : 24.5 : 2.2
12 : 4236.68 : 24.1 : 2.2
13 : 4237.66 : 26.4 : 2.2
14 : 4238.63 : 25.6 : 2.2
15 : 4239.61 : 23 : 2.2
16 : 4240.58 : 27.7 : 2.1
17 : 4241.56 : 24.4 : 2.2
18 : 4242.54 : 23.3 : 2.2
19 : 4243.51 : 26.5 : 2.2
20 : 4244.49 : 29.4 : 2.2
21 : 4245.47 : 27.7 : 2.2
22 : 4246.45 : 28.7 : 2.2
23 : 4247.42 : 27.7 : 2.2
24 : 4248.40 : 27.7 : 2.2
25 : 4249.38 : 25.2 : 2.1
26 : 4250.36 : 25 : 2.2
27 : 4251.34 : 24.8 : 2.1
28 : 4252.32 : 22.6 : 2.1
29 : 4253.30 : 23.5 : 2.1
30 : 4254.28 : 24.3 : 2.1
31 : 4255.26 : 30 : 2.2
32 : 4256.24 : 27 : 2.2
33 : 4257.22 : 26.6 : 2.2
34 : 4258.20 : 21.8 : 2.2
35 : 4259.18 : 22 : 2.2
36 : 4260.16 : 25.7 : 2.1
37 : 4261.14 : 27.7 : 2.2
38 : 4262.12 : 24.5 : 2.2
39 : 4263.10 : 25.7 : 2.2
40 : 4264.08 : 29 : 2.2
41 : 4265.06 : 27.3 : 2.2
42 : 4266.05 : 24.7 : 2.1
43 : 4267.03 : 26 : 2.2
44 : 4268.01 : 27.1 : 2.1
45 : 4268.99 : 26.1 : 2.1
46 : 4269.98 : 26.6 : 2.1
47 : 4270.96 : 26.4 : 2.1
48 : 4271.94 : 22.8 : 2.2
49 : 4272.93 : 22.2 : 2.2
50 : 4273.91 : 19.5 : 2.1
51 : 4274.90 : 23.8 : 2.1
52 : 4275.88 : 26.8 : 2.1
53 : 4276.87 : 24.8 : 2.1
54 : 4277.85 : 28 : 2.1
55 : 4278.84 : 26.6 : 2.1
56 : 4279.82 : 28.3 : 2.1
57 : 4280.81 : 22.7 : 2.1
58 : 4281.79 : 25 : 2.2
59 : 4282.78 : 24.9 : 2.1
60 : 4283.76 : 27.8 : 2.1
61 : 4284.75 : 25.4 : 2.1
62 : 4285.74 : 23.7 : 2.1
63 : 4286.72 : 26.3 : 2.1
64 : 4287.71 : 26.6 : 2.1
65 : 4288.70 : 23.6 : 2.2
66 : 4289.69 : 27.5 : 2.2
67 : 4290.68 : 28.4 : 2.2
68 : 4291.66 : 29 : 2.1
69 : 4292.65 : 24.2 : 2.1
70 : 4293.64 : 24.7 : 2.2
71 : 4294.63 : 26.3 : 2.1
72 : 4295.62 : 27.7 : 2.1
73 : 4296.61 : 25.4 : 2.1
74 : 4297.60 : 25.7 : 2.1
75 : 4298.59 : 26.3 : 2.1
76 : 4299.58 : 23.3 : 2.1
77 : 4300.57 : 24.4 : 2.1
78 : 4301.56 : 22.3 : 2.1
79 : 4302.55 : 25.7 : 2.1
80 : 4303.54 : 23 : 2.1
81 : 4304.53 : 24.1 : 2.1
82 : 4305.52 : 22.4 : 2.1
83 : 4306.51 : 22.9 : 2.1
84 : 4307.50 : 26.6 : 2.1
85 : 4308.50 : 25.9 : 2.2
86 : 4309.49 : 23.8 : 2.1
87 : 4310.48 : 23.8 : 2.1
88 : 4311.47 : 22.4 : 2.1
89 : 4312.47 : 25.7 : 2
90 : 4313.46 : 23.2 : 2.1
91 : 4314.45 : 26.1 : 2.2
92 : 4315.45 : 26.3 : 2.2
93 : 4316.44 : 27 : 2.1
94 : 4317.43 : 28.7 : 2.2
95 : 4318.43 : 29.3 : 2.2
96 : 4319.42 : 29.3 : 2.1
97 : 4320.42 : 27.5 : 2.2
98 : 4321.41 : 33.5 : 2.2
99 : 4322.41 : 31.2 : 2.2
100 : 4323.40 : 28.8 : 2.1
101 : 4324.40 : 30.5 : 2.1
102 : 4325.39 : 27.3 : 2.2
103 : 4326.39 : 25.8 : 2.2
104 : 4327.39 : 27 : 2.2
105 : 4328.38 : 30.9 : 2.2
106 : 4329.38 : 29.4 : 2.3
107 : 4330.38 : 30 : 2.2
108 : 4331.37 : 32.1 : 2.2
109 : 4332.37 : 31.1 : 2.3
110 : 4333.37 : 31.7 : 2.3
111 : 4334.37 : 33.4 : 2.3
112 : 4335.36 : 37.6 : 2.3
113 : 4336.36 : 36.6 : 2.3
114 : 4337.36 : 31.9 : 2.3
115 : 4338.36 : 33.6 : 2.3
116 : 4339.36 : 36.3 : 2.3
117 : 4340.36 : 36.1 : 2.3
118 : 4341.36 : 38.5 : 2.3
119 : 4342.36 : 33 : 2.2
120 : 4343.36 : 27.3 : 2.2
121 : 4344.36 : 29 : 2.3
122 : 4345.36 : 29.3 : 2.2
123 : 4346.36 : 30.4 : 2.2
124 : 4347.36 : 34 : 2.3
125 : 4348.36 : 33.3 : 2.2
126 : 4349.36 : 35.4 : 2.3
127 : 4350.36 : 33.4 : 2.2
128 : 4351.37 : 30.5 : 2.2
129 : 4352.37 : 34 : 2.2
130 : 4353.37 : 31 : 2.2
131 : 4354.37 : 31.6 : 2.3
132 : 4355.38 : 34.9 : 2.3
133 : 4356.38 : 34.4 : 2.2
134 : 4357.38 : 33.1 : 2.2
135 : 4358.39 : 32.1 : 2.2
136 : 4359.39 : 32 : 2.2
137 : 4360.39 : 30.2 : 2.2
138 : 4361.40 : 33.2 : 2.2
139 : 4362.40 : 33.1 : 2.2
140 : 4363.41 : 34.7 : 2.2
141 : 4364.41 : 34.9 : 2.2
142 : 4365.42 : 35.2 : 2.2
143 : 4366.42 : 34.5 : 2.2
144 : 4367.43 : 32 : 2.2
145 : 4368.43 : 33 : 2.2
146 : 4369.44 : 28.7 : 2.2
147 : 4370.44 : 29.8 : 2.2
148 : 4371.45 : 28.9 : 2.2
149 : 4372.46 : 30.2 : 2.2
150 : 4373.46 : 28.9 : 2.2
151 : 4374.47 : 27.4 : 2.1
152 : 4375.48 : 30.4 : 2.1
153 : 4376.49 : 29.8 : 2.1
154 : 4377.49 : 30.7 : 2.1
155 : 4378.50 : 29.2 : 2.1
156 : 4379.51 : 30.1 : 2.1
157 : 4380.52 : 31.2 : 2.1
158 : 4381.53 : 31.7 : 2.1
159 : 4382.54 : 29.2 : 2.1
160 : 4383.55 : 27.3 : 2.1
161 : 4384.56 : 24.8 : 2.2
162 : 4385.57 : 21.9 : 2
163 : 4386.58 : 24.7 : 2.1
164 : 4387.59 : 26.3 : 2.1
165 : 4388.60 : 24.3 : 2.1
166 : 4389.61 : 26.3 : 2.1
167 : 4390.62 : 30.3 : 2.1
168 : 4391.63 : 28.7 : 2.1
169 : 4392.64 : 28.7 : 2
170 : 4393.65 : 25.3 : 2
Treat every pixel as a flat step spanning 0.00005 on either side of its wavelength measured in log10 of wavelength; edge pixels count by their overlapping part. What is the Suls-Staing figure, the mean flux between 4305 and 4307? 23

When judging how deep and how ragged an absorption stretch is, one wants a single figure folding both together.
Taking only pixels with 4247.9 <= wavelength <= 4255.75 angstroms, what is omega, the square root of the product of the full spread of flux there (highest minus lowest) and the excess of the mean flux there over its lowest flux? 4.5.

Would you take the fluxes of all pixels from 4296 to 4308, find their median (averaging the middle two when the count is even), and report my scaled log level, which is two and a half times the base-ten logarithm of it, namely 3.46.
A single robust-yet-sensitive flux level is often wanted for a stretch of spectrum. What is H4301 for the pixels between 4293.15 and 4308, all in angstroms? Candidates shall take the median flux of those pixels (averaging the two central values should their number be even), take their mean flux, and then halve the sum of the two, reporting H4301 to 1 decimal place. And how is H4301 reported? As 24.7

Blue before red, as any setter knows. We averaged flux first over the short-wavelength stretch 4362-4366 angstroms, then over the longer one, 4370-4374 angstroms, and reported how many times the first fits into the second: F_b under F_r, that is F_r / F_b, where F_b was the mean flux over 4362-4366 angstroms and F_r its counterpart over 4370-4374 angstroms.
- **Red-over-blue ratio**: 0.85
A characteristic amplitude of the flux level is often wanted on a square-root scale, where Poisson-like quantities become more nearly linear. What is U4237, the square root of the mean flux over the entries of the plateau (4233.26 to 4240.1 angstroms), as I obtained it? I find 5.02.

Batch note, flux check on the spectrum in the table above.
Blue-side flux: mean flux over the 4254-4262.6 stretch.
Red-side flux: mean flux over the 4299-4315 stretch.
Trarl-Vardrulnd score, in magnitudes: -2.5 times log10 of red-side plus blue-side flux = -4.24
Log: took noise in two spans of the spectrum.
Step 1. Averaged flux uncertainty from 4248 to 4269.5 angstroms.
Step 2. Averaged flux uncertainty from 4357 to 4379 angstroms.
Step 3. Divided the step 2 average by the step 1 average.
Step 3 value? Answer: 1.01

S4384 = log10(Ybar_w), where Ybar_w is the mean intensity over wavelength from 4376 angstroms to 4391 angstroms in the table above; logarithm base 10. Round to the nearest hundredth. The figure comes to 1.44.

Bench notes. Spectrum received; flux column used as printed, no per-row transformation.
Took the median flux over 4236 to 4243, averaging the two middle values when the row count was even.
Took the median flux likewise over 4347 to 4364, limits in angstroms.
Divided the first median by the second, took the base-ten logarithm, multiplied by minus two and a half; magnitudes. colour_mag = 0.33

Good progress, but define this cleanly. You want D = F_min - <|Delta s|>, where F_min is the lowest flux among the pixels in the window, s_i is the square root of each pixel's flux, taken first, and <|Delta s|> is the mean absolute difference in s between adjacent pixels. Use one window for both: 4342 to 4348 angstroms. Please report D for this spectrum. 27.1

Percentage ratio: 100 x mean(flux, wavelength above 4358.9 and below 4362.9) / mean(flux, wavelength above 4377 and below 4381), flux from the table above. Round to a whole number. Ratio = 106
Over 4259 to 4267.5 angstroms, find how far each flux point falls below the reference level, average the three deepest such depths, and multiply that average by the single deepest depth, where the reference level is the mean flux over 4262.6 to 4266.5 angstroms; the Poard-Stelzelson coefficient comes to 14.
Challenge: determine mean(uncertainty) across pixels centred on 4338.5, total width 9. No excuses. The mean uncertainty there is 2.29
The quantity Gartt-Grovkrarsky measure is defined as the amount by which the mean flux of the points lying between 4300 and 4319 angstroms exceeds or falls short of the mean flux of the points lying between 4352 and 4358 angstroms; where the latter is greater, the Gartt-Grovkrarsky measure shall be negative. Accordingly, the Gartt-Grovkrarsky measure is -8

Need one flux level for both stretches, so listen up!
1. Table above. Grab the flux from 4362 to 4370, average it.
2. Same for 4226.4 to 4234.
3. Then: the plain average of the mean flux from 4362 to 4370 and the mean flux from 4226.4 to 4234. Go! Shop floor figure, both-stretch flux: 30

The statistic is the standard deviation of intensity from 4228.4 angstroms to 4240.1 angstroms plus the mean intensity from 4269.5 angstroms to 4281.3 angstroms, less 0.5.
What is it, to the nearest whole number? 26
